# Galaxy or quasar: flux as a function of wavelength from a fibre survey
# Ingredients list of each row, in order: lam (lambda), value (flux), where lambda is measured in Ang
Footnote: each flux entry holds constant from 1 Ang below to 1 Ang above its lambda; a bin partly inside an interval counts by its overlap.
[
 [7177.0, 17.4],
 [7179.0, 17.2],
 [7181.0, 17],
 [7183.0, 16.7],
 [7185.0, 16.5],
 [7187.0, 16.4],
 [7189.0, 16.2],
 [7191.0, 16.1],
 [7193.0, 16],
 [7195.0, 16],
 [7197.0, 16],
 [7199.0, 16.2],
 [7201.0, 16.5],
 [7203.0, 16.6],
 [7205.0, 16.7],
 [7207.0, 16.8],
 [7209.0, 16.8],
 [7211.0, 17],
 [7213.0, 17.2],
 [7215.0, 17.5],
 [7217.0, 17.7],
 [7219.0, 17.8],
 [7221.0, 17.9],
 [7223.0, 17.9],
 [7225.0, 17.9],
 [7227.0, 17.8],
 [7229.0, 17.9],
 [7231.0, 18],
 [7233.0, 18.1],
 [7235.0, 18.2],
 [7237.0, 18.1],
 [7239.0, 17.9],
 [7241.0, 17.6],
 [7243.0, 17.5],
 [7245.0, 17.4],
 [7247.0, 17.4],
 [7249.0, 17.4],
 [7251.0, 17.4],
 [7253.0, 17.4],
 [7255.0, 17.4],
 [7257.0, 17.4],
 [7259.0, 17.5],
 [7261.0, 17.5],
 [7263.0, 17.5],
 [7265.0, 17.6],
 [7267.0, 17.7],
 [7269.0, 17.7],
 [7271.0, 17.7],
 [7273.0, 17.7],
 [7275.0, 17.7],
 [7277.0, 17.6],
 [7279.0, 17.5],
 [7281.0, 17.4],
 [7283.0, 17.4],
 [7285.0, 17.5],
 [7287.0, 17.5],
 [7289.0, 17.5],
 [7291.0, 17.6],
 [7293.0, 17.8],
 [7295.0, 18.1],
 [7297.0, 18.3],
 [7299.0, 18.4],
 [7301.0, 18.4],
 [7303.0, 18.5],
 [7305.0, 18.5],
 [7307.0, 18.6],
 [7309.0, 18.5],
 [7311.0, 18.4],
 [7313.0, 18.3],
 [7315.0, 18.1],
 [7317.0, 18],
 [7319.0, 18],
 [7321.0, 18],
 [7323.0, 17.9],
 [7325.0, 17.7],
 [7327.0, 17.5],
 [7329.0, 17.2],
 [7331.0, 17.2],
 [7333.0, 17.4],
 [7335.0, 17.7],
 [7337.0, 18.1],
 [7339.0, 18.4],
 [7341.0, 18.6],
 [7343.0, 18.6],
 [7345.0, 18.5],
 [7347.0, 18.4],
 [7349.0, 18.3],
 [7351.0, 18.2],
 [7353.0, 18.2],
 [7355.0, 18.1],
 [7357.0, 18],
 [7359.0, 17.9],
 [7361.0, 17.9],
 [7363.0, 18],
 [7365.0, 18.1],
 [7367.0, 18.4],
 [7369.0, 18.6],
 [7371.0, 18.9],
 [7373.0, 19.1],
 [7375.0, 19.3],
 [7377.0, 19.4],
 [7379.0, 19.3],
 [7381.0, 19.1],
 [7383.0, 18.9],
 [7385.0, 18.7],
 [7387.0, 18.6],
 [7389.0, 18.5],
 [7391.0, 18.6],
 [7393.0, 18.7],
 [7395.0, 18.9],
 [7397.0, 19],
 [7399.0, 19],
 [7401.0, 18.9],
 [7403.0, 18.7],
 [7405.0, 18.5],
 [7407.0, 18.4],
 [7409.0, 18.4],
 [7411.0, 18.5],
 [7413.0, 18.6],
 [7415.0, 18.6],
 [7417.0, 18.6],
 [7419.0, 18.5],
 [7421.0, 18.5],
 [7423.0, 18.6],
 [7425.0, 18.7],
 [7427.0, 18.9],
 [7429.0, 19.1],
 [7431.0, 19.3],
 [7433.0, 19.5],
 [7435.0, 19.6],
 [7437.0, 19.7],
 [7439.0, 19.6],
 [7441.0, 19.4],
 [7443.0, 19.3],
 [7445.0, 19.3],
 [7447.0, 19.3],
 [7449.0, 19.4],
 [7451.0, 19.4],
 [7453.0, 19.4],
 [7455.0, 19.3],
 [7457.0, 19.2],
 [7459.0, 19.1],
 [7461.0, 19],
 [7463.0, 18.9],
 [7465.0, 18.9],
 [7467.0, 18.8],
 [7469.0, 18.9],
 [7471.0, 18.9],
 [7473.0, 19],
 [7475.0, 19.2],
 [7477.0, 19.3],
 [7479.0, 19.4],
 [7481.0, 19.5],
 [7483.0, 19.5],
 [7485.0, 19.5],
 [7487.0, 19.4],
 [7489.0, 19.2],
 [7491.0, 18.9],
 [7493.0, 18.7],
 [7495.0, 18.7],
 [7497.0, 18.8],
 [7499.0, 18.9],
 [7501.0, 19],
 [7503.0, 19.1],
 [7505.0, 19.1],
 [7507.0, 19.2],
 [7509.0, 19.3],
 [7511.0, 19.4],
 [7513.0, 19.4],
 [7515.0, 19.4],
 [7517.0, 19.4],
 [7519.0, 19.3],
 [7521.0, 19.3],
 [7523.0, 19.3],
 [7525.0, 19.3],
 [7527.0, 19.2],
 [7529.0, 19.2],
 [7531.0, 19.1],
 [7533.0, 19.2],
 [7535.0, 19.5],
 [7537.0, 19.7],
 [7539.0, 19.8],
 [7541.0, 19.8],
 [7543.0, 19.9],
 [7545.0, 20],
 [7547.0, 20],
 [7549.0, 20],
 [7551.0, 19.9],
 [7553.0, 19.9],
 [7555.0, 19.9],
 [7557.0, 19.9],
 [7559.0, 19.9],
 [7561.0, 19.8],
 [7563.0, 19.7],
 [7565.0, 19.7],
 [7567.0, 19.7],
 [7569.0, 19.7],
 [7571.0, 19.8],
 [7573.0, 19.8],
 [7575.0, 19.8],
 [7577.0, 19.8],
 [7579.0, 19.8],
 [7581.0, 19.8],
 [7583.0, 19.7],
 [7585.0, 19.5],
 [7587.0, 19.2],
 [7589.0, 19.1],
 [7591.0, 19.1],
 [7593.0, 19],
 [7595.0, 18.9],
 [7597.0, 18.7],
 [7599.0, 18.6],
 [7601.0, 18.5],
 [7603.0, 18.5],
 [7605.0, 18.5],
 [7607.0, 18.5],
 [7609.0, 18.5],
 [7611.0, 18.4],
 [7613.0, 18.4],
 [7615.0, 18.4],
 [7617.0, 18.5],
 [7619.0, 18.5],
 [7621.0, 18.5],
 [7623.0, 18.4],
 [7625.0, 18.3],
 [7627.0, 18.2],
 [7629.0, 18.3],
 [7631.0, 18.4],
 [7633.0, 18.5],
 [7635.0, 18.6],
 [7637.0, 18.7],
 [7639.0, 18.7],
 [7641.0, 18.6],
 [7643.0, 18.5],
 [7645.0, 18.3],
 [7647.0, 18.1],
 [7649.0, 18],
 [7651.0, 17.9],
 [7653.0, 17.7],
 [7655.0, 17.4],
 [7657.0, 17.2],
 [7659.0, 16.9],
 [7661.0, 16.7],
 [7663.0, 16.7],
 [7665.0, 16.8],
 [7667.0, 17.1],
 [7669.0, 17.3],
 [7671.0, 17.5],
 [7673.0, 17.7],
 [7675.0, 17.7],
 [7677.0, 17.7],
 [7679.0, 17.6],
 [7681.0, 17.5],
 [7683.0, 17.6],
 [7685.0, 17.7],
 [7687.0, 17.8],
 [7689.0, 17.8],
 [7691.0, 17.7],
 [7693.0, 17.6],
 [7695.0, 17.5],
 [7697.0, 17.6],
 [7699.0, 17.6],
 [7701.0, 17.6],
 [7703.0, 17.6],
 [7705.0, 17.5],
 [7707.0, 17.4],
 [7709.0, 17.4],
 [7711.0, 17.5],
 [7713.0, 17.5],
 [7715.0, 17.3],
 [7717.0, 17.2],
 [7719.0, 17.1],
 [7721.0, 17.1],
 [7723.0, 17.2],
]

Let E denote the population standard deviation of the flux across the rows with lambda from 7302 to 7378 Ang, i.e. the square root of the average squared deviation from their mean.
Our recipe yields 0.49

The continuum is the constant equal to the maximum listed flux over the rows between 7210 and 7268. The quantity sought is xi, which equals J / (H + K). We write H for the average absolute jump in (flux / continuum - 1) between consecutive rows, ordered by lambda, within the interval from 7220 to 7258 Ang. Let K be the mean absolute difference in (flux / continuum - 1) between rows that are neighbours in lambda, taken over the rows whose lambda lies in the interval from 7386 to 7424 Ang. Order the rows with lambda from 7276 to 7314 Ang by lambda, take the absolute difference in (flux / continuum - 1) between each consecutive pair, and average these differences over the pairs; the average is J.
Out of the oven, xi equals 0.59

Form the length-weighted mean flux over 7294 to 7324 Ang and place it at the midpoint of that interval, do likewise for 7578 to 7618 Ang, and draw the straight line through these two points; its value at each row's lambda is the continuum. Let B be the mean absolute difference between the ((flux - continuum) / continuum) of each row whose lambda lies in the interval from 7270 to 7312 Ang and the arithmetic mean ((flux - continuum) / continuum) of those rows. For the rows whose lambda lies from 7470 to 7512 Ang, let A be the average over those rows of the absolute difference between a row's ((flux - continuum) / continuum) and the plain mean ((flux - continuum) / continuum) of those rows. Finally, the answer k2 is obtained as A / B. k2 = 0.6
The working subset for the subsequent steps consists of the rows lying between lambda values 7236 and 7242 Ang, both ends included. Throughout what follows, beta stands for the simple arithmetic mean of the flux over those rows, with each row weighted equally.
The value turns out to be 17.9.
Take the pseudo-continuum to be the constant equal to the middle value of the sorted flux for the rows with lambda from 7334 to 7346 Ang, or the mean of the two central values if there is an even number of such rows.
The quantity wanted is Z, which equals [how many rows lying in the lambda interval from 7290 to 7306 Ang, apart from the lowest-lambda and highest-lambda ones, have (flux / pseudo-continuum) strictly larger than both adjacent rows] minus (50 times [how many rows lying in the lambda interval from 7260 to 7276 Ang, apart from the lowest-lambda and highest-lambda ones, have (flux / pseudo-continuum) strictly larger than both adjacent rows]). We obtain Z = 0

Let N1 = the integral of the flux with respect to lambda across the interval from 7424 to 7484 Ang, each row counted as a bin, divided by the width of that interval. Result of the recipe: 19.2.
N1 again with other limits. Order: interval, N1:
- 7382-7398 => 18.7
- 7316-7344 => 17.9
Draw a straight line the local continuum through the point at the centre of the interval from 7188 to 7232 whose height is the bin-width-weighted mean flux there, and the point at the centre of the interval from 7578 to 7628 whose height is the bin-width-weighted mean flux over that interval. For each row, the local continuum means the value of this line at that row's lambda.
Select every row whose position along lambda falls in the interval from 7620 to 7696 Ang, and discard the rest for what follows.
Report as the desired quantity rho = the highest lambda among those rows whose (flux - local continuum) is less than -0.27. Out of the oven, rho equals 7695.0 Ang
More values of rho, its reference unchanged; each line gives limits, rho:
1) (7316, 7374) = 7331.0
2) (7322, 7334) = 7331.0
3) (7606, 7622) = 7621.0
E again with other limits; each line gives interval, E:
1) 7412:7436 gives 0.38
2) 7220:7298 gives 0.26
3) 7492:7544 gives 0.31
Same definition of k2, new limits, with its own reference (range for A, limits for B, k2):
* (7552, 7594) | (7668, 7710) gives 2.3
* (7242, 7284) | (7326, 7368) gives 0.3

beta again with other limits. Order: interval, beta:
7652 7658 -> 17.4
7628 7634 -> 18.4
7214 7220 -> 17.7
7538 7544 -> 19.8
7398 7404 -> 18.9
